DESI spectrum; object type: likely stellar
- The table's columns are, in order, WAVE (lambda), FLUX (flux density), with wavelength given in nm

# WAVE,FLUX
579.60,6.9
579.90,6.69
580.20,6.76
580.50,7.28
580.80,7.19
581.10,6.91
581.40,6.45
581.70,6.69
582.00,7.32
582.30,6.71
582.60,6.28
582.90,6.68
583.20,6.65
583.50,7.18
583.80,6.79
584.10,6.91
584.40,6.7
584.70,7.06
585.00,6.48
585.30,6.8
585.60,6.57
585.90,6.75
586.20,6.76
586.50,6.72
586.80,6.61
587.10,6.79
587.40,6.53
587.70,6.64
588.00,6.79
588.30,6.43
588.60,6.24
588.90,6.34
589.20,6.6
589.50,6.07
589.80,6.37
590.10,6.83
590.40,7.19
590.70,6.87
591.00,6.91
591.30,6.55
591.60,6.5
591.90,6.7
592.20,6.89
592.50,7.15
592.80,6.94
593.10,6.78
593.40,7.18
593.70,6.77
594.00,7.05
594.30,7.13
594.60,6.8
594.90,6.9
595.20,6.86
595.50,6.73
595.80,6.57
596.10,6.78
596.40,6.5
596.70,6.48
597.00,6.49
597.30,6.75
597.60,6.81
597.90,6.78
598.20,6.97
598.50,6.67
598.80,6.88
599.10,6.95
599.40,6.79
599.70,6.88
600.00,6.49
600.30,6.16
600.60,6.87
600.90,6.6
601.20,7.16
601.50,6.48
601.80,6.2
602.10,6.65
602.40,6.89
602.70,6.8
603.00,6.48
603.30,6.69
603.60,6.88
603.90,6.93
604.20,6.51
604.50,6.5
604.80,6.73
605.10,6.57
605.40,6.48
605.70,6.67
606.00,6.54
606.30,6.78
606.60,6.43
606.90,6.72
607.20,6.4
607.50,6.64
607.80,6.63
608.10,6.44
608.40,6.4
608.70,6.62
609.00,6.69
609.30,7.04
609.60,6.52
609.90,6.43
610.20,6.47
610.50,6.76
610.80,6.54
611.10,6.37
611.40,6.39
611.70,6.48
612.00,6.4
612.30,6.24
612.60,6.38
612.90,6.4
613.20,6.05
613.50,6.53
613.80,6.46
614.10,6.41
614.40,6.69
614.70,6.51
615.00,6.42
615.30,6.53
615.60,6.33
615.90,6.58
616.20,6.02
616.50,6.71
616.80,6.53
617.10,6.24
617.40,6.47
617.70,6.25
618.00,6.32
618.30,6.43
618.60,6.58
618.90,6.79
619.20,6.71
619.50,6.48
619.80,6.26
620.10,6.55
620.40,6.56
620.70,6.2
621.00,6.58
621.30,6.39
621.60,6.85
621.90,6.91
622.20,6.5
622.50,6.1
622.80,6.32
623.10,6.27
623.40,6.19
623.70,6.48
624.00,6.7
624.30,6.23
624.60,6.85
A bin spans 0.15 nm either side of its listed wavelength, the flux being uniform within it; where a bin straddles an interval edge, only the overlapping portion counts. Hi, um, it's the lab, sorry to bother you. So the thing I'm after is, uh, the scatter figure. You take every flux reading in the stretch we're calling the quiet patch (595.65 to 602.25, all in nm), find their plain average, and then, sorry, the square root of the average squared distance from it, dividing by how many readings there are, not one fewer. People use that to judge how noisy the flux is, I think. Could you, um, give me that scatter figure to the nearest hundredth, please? 0.24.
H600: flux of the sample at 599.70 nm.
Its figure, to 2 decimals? 6.88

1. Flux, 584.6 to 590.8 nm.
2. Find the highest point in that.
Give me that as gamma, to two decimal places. 7.19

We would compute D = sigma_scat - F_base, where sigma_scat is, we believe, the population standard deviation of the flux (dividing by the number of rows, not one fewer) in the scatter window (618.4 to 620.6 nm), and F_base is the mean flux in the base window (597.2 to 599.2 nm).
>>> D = -6.67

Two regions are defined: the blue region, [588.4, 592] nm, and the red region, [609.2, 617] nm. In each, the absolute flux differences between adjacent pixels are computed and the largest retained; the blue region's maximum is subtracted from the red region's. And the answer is 0.160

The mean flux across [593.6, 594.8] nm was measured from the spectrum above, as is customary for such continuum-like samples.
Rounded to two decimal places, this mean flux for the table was 6.94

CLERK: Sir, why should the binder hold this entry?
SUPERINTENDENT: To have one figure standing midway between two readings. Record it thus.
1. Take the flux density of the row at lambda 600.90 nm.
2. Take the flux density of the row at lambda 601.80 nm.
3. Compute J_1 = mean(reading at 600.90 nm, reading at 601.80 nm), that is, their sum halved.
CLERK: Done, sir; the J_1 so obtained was 6.40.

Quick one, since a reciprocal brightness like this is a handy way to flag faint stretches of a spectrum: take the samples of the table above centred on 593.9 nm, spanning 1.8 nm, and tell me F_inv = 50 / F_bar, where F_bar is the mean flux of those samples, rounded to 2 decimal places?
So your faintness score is 7.19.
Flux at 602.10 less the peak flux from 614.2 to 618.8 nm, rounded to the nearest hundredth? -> -0.06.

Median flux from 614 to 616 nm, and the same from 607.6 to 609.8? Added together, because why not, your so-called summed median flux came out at 13.13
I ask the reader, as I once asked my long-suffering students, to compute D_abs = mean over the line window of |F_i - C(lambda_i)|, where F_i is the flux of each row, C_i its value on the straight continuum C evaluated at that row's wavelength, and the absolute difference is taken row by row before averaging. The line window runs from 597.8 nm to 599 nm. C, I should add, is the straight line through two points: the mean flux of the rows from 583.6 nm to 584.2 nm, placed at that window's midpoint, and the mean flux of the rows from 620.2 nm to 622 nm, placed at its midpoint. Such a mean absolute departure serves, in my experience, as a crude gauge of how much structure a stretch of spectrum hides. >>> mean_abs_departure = 0.12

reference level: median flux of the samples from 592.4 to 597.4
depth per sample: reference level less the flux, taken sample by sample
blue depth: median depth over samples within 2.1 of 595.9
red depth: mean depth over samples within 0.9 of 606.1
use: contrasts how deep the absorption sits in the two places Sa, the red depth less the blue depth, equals 0.18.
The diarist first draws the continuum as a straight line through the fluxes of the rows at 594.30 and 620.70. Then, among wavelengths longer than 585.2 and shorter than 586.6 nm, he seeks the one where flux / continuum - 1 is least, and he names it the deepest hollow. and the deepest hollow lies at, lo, 585.60 nm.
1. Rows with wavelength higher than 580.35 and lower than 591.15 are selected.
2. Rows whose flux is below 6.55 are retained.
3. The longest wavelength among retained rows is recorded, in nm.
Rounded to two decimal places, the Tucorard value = 589.80 nm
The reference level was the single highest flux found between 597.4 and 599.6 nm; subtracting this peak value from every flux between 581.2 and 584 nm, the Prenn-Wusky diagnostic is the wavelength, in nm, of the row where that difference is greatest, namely 582.00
